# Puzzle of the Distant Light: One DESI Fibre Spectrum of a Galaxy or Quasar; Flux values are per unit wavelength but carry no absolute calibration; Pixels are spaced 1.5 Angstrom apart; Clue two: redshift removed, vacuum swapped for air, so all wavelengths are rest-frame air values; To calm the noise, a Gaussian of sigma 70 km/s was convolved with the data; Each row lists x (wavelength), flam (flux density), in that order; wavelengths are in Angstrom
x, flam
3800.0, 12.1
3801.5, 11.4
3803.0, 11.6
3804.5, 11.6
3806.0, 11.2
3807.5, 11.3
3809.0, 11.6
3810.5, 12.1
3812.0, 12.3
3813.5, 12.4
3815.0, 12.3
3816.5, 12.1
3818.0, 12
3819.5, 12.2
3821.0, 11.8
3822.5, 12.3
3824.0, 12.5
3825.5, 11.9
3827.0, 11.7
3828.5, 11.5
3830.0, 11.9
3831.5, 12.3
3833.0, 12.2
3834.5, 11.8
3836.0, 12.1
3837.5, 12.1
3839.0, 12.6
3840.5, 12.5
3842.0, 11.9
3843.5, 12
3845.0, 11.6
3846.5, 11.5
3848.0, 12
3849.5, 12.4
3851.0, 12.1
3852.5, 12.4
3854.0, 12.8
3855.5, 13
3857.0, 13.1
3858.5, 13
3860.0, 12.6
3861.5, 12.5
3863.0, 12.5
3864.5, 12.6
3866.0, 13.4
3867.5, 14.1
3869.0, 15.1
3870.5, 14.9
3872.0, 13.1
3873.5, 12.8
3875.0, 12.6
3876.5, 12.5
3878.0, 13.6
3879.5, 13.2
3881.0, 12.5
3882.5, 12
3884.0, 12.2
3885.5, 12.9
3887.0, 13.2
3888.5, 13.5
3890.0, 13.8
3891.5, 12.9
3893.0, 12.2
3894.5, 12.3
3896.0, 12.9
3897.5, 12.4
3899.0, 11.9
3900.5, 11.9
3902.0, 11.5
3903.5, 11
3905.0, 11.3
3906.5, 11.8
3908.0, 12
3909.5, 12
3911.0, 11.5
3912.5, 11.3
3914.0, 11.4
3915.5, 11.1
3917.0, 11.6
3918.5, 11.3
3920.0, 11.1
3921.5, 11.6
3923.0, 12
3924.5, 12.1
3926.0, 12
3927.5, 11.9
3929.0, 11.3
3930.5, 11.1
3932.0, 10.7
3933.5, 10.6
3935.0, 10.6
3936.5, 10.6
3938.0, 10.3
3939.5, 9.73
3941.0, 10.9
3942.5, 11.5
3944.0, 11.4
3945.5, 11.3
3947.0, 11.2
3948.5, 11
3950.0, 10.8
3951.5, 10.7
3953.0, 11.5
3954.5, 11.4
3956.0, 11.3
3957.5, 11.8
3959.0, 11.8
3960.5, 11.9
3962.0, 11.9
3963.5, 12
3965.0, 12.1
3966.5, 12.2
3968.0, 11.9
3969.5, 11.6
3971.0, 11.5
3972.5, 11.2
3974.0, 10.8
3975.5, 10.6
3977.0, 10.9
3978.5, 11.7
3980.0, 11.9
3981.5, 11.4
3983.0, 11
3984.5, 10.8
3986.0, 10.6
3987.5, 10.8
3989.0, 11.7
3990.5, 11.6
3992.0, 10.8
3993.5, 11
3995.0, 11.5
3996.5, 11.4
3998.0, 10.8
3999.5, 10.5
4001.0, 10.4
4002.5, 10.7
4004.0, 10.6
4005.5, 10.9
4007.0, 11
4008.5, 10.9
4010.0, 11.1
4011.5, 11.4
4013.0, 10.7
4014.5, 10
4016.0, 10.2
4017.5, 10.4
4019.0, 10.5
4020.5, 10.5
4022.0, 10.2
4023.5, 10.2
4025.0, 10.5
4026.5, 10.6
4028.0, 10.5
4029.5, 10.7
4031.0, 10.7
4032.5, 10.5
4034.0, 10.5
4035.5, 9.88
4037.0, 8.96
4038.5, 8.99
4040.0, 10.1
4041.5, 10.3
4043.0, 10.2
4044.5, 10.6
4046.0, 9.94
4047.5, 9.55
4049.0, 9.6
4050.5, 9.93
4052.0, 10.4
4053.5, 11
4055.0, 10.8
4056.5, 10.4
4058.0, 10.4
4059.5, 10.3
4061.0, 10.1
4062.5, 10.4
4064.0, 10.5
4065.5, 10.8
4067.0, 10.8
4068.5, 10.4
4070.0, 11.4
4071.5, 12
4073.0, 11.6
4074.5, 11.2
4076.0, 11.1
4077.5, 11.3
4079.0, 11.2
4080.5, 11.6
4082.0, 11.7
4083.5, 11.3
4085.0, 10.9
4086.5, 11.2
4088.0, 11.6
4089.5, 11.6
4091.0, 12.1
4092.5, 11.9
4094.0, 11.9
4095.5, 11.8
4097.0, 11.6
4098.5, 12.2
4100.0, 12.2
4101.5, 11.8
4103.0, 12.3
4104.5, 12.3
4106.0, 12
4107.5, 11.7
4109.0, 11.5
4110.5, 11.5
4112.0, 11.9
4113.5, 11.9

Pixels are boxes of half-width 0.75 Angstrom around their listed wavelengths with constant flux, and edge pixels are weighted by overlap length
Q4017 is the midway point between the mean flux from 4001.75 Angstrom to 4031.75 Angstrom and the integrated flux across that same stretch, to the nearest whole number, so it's 165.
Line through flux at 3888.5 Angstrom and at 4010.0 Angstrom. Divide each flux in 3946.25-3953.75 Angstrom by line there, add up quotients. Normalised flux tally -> 4.49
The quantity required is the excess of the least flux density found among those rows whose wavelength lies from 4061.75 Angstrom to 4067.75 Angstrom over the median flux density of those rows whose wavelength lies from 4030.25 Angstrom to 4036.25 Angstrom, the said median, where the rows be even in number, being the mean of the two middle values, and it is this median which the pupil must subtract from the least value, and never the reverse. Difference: -0.1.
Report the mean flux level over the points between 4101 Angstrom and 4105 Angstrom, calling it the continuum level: 12.1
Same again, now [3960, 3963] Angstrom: 11.9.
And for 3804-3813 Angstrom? 11.7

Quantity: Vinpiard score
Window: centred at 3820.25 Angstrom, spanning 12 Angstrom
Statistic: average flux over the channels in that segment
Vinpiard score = 12.14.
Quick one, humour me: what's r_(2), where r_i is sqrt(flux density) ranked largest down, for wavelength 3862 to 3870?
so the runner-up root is 3.75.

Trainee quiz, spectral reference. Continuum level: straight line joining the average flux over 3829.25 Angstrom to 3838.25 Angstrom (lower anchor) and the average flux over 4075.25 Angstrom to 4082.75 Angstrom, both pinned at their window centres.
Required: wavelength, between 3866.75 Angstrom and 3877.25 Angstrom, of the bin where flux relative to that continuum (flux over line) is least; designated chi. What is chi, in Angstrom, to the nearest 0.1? 3876.5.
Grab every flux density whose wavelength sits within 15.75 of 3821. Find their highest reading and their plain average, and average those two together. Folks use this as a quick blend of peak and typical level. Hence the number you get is 12.2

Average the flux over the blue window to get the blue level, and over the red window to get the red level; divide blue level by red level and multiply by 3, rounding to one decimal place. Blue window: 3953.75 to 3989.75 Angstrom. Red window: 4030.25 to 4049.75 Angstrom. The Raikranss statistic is 3.4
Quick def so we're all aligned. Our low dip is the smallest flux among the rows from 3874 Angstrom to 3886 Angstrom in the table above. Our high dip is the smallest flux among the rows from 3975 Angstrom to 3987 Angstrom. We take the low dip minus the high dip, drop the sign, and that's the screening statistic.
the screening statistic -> 1.4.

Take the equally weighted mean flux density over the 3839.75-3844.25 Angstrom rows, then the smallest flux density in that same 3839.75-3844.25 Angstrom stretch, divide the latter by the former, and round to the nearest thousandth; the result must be 0.981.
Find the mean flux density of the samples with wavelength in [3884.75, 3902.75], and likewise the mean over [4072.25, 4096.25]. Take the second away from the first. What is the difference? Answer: 1.1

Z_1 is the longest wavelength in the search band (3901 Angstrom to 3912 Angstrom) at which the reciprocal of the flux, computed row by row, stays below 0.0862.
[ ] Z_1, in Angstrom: 3909.5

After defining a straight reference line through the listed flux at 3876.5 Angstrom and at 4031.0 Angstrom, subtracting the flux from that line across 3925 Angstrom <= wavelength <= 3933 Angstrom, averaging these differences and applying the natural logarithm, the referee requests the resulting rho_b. -0.7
